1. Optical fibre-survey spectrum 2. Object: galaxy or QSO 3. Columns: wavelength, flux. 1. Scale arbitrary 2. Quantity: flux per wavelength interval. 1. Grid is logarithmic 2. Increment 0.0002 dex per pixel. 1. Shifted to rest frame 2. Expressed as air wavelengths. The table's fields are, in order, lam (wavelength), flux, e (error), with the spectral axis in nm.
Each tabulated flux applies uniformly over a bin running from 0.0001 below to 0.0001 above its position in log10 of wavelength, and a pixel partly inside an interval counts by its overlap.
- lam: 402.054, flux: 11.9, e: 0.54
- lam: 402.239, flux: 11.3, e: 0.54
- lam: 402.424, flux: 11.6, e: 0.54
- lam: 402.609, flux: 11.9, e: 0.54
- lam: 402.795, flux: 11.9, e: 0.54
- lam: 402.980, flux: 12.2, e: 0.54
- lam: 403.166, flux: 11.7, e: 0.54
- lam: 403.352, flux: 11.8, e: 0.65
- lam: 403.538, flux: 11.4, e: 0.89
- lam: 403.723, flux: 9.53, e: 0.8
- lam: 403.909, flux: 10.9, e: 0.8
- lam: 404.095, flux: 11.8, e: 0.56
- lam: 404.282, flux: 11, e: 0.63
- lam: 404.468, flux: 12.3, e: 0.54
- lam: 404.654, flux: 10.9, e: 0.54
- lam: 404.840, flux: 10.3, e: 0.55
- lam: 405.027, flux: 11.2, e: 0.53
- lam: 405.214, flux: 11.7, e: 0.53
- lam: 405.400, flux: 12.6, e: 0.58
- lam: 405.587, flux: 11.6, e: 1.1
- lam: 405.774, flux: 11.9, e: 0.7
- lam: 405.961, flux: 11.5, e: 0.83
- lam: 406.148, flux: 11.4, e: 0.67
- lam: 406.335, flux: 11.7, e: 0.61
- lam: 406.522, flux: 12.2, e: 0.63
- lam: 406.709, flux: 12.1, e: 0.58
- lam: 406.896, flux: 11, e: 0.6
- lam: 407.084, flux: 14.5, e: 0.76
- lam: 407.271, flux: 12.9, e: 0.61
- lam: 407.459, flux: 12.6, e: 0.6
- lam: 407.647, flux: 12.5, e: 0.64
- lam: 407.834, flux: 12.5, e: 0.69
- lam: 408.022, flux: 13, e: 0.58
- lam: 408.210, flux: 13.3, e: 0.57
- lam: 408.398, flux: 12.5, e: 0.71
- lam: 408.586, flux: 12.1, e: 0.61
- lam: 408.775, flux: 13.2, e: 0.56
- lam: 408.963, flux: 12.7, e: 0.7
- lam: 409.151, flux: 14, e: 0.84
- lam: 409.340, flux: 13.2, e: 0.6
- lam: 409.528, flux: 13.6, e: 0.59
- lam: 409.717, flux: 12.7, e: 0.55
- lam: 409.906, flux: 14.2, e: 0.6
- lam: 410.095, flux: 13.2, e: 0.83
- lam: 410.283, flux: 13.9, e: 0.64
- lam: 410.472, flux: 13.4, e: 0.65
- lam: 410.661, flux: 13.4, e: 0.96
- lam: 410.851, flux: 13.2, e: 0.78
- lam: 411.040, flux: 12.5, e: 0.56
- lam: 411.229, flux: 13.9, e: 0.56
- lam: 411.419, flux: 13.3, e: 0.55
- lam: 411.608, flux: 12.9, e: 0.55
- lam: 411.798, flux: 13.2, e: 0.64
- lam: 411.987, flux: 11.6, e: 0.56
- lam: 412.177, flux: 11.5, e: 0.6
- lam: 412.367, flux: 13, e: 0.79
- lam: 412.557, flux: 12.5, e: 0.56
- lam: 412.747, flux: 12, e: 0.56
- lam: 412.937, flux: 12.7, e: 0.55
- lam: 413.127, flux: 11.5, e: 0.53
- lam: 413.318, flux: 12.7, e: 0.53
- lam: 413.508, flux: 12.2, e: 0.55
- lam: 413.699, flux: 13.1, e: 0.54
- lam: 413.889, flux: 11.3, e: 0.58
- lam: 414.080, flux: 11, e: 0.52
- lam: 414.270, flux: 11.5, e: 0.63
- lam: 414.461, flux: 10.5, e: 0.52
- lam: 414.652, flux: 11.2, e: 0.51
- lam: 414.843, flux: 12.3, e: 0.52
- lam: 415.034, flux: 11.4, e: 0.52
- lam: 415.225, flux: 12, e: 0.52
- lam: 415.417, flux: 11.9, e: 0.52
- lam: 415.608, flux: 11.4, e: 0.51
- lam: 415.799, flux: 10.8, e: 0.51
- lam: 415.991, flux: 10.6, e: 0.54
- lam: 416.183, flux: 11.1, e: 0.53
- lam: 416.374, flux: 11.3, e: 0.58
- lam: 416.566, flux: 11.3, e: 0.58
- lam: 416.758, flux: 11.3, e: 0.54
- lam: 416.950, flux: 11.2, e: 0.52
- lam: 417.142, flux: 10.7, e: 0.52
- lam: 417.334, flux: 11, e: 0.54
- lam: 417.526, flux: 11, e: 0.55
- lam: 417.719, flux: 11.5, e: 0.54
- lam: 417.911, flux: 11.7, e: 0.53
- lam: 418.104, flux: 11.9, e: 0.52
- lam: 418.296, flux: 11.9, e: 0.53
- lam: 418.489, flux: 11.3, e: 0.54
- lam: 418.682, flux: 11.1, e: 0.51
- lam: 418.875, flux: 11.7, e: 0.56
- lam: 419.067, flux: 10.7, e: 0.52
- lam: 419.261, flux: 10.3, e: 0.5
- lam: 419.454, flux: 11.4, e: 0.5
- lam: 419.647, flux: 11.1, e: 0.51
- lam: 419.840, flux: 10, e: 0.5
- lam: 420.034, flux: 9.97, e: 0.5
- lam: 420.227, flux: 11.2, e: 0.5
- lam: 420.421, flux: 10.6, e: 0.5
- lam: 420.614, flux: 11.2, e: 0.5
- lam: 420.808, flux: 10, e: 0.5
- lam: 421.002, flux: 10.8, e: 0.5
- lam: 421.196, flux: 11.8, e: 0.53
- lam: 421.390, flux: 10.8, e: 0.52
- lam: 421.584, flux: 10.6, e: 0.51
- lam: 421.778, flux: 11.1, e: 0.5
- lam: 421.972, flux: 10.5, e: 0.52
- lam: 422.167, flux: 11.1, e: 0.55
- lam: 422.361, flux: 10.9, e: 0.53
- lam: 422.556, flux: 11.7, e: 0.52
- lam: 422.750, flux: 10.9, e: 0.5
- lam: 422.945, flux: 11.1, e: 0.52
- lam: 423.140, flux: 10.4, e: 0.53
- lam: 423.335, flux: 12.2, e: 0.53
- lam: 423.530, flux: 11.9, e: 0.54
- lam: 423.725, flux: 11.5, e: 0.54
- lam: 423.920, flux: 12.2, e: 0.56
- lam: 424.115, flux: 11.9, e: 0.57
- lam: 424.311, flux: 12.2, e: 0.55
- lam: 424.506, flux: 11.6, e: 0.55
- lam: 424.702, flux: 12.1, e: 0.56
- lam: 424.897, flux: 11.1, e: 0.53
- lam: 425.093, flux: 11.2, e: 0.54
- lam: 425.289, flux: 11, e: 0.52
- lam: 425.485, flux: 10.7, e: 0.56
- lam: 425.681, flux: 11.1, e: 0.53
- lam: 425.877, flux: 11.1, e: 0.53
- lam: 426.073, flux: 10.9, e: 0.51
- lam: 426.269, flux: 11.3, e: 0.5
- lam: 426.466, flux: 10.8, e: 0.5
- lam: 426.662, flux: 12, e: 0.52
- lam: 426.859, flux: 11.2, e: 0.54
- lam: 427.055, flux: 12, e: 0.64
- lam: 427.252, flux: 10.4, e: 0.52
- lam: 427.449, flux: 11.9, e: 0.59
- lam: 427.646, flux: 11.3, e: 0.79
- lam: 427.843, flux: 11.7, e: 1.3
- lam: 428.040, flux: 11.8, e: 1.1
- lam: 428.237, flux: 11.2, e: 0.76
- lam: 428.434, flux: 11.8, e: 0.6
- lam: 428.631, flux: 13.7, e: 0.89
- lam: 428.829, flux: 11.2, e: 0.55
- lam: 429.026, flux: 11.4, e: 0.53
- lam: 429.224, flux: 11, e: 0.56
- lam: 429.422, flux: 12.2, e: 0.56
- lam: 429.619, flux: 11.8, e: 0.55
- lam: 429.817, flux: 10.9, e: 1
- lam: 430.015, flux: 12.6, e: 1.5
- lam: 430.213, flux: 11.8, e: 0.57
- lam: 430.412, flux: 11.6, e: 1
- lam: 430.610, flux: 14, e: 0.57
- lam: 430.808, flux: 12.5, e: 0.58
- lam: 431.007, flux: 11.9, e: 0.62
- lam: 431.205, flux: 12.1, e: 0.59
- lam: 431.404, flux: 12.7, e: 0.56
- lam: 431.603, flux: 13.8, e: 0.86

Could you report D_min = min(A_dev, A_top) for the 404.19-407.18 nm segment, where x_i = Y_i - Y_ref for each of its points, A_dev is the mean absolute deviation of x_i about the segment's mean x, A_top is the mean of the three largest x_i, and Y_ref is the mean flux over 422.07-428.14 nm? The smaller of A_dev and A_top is 0.64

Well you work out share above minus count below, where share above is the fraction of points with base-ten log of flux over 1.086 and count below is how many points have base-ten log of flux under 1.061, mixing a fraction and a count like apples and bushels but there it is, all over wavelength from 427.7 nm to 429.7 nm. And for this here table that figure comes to -3.8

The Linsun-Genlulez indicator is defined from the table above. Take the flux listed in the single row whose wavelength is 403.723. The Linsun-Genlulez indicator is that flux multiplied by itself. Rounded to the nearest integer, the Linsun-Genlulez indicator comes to 91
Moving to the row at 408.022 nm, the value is 169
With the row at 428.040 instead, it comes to 139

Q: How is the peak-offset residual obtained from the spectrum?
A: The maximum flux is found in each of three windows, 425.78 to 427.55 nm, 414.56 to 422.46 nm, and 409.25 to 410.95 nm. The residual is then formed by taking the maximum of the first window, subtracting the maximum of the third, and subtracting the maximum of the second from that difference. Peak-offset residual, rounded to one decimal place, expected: -14.5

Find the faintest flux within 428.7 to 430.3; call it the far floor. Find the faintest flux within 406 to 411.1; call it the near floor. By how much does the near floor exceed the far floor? 0.10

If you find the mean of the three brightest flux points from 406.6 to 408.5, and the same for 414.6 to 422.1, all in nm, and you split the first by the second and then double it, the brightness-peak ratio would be 2.25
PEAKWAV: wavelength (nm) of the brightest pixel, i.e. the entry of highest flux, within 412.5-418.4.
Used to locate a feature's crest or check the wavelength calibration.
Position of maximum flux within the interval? 413.699 nm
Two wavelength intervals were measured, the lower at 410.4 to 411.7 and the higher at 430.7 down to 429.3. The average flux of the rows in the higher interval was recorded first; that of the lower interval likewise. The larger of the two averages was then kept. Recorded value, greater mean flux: 13.2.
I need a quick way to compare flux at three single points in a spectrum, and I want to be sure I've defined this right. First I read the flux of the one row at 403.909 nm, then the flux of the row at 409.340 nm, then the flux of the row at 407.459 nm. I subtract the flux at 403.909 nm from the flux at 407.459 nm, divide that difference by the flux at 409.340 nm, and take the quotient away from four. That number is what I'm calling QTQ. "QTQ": 3.87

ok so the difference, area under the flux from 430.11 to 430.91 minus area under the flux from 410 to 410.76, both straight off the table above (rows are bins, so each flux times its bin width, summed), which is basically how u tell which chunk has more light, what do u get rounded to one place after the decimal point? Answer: -0.3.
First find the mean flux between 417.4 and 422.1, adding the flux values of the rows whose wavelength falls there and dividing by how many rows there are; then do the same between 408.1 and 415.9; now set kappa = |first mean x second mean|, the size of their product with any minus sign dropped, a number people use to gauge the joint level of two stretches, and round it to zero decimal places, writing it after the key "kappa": 138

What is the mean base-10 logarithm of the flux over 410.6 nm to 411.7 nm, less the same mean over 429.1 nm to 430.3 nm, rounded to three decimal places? 0.052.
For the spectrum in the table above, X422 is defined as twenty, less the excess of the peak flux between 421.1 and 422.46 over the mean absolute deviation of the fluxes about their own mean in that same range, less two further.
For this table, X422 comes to 6.51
